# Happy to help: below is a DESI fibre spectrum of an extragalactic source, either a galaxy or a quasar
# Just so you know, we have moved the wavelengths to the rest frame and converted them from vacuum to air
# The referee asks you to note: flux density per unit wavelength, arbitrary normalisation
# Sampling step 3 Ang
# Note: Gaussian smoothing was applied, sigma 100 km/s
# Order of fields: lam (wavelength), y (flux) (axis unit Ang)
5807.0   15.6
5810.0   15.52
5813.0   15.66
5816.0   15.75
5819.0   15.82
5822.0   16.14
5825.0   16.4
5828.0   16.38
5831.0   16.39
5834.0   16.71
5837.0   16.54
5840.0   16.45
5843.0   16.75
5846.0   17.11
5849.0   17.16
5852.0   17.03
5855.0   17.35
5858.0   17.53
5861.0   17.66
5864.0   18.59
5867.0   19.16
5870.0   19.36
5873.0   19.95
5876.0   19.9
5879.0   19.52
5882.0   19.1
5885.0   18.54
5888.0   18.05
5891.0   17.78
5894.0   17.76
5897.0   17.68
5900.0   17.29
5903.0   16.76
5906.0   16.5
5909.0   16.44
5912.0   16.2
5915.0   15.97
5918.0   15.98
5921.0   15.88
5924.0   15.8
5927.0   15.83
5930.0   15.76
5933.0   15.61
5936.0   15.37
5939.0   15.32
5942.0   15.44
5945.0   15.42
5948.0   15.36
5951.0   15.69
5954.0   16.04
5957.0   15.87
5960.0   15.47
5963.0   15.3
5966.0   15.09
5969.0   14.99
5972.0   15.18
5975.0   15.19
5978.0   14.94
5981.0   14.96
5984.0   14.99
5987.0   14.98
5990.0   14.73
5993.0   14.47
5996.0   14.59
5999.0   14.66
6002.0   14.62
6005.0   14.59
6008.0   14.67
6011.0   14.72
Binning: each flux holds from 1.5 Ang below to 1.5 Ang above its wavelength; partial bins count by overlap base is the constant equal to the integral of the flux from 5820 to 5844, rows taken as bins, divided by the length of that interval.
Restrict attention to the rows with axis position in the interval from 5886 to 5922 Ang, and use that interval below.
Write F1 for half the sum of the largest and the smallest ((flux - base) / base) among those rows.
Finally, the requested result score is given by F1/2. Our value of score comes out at 0.016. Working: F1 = 0.03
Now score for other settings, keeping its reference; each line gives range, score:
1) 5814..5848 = -0.001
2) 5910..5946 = -0.021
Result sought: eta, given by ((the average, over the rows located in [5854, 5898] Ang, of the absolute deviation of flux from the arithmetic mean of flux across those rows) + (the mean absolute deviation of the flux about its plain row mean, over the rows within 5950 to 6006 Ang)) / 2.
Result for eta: 0.6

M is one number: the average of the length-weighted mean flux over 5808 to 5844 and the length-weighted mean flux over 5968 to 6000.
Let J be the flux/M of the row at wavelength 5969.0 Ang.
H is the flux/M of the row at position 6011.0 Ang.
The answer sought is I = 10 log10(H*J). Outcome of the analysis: -0.4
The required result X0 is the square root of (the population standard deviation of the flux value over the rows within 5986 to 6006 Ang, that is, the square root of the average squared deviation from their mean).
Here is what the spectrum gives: 0.4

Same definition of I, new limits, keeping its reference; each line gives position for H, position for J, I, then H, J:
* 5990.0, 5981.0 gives -0.4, 0.95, 0.96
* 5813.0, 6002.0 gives -0.2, 1.01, 0.94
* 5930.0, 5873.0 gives 1.1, 1.01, 1.28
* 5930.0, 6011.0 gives -0.2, 1.01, 0.95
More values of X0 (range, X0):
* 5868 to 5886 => 0.7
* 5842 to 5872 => 0.9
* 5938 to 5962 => 0.5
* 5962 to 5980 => 0.4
